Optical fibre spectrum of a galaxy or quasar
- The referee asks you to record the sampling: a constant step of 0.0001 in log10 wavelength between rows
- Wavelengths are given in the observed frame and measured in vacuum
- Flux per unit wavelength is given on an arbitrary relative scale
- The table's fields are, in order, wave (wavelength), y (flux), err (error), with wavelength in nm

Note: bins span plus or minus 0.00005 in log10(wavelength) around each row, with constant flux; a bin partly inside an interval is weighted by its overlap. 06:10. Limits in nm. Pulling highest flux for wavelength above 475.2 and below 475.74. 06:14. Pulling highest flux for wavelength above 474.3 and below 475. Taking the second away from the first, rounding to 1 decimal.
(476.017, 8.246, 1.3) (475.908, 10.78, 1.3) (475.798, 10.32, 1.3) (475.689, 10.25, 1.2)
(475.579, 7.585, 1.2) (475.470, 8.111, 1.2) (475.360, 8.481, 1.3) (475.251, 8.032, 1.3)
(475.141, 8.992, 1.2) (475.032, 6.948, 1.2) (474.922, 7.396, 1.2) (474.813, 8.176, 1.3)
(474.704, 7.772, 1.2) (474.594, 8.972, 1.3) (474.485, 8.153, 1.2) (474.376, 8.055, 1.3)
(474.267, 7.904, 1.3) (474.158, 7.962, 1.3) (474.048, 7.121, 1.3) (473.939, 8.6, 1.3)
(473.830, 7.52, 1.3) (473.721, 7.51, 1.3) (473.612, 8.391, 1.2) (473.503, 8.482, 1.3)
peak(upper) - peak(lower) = 1.3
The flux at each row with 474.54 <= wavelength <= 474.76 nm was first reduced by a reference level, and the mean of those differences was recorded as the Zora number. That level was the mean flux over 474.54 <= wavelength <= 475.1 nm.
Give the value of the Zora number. 0.5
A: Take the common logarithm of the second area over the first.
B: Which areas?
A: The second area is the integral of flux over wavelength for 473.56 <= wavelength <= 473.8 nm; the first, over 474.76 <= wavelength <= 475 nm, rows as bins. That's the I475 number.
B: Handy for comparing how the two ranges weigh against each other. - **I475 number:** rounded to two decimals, 0.01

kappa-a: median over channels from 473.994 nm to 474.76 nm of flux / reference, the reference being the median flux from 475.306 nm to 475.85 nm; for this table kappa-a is 0.94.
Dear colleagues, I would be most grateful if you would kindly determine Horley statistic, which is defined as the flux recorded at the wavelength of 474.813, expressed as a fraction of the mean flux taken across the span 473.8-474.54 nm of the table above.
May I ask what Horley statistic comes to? 1.03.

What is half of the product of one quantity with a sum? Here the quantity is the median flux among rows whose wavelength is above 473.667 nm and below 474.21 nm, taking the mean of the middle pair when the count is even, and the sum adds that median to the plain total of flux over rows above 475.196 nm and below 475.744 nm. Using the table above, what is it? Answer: 188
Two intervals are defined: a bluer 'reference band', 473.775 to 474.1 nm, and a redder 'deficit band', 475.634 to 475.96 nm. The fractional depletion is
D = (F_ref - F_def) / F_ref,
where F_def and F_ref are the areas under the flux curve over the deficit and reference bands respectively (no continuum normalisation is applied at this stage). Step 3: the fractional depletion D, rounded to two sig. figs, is -0.35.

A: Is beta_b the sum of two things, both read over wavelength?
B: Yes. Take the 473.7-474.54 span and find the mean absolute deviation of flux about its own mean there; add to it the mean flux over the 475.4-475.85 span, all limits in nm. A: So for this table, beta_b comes 9.4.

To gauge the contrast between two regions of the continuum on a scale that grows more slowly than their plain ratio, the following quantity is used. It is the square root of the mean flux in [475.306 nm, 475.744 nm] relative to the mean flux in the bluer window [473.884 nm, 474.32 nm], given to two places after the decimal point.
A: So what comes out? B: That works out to 1.04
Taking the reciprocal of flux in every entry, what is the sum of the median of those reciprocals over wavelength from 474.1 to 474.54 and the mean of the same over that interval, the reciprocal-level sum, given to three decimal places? 0.250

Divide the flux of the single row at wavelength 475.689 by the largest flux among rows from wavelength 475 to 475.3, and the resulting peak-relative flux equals 1.14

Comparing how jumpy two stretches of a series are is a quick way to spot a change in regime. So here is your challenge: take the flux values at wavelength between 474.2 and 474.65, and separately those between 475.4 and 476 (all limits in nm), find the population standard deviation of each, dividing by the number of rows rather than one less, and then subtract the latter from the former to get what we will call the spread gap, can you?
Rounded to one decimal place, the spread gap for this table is -0.9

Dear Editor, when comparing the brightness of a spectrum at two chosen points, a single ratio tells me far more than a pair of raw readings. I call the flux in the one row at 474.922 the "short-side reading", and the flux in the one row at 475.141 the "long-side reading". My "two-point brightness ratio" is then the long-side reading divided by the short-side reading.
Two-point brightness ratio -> 1.22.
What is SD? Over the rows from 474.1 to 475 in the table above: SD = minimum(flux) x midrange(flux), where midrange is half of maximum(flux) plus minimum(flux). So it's 61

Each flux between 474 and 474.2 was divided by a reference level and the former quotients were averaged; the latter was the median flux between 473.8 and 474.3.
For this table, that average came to 0.95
